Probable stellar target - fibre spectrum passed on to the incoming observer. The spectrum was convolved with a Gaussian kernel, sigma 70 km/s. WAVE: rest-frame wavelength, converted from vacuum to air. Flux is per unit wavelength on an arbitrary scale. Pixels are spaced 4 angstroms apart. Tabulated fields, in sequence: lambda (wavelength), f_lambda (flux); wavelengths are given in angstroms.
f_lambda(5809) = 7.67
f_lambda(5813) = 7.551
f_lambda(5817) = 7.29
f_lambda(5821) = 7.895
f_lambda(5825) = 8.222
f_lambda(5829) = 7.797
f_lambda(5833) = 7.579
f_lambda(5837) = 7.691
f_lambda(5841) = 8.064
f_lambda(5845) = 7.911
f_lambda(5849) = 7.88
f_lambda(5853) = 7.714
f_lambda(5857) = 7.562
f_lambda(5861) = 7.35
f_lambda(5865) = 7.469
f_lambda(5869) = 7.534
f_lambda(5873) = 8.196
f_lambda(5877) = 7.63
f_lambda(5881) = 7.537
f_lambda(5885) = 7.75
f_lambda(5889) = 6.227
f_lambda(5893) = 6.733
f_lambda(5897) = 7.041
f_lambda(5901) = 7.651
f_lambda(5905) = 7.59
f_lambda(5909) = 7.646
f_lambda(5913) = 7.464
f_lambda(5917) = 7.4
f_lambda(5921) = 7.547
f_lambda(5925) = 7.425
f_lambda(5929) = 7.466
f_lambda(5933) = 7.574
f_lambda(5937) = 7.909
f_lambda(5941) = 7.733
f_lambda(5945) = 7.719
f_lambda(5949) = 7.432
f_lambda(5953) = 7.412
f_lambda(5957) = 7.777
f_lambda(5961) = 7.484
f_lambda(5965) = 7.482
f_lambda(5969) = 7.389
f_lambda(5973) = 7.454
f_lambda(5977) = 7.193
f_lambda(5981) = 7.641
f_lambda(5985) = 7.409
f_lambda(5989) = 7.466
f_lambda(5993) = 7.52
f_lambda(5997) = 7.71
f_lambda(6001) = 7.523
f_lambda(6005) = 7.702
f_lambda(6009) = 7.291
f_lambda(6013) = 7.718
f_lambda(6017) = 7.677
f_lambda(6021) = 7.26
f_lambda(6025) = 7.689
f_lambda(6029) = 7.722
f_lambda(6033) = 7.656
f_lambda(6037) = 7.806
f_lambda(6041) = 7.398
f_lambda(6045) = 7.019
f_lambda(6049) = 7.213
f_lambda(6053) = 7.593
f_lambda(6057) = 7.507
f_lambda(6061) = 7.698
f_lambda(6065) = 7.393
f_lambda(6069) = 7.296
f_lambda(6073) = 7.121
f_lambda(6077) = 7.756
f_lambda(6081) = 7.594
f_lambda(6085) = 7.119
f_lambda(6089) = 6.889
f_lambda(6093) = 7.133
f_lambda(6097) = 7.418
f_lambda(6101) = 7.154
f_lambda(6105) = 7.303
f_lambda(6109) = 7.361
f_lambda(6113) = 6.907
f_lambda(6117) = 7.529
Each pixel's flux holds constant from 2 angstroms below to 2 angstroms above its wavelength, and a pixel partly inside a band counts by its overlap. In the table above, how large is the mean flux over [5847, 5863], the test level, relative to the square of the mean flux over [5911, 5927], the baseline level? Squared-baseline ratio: 0.137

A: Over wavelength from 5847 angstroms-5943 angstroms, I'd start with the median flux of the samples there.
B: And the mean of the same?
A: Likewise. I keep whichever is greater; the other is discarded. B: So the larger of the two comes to 7.55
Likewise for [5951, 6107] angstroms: 7.47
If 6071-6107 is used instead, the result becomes 7.28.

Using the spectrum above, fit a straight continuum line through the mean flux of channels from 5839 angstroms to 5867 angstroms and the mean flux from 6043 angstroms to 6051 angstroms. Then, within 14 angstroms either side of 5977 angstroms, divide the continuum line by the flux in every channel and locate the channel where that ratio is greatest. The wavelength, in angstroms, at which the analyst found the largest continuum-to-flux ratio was 5977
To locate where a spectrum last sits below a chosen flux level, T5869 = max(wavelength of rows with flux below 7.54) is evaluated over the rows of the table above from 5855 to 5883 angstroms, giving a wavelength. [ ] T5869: 5881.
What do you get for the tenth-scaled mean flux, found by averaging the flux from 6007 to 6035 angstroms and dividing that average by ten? 0.757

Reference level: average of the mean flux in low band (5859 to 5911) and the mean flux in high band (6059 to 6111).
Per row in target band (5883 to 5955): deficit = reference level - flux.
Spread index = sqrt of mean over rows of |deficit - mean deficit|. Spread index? 0.509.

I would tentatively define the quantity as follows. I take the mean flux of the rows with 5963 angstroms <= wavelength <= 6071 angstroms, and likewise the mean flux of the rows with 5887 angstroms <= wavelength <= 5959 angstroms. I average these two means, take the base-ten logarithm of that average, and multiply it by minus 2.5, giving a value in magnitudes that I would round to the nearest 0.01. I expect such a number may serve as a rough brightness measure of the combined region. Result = -2.18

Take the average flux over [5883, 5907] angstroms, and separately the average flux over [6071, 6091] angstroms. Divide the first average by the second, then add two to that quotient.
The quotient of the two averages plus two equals 2.98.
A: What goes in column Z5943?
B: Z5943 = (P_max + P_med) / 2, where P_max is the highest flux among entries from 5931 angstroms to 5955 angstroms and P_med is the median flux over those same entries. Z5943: 7.78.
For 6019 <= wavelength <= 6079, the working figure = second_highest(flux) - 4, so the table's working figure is 3.76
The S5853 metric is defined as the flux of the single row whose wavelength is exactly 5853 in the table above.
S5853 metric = 7.714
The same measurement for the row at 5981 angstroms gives 7.641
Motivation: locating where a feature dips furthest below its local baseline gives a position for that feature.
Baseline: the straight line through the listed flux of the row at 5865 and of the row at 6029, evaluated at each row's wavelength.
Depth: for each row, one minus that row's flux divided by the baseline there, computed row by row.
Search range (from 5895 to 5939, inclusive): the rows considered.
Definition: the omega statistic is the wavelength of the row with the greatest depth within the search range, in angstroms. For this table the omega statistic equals 5897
